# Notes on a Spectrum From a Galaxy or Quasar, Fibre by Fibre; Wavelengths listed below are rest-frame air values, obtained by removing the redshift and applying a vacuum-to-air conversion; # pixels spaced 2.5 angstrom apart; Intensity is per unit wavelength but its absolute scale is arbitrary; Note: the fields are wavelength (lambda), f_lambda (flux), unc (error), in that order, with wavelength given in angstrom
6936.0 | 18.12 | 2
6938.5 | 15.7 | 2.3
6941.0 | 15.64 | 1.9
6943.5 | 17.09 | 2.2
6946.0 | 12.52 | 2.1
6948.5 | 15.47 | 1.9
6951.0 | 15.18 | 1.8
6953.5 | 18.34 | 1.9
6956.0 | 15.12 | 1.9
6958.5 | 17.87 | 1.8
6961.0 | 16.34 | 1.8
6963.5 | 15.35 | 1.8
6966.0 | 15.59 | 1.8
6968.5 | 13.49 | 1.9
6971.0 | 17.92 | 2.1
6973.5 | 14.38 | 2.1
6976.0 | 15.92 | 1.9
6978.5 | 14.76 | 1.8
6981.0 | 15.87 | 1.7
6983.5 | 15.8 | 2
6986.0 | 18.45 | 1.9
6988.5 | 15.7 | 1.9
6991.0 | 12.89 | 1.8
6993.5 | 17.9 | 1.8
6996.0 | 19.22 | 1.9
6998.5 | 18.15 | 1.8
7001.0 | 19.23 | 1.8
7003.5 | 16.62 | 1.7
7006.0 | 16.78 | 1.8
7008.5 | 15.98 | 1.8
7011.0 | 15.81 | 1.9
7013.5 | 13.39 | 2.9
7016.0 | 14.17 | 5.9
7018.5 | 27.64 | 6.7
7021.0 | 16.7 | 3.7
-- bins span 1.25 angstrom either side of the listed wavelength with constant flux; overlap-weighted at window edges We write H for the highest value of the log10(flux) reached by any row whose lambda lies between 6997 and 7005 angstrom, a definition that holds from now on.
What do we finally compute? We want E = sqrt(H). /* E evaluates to 1.13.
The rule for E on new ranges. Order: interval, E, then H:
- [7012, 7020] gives 1.20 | 1.442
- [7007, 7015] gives 1.10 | 1.204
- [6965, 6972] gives 1.12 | 1.253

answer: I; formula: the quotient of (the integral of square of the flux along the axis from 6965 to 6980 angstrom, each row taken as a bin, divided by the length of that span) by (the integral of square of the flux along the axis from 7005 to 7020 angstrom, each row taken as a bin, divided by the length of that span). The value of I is 0.74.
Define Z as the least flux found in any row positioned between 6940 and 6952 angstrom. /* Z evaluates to 12.52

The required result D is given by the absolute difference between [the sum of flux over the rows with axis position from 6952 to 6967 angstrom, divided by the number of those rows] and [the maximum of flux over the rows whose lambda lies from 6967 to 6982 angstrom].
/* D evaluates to 1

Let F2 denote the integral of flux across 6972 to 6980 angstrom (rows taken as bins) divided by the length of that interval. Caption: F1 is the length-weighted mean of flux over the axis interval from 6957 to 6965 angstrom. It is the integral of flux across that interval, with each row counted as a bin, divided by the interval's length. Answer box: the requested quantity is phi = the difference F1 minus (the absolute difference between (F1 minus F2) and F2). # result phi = 3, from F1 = 16.4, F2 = 15.1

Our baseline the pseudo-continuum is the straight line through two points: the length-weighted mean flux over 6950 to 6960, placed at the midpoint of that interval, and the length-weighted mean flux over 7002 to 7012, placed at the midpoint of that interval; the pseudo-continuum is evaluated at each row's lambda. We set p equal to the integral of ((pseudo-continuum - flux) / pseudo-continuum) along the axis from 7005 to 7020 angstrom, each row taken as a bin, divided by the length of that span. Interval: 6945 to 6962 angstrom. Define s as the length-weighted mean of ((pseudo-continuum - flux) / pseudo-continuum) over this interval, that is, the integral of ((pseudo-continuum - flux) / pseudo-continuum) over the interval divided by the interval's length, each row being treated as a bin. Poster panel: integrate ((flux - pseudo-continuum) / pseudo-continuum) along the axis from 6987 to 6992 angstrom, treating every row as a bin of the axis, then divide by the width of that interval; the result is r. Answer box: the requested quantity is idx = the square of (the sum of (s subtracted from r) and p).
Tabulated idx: 0.049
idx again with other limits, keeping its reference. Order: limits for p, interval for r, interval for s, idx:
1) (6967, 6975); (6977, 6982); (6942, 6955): 0.003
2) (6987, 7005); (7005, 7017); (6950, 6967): 0.018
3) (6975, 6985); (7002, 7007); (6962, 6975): 0.000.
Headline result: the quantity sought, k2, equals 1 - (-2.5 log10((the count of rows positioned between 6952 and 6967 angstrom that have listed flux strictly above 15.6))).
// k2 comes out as 2.19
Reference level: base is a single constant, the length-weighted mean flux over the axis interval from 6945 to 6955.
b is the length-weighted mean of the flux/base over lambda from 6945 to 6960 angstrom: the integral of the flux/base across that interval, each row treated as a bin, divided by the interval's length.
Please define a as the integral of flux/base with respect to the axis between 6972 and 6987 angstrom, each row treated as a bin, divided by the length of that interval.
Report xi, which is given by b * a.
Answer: 1.05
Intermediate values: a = 1.03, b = 1.024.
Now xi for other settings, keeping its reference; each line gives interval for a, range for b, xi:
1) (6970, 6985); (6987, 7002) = 1.14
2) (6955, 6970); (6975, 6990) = 1.05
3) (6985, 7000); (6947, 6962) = 1.17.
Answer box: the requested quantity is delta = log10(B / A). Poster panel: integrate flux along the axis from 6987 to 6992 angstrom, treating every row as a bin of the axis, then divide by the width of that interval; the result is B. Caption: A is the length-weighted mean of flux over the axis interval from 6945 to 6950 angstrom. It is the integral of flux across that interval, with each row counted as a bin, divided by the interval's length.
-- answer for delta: 0.013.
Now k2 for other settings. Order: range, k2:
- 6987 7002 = 2.75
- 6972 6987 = 2.51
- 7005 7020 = 2.51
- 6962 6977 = 1.75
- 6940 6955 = 2.19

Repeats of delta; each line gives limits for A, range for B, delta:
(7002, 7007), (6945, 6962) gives -0.025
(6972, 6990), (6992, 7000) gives 0.062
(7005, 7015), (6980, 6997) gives 0.030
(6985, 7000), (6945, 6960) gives -0.033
